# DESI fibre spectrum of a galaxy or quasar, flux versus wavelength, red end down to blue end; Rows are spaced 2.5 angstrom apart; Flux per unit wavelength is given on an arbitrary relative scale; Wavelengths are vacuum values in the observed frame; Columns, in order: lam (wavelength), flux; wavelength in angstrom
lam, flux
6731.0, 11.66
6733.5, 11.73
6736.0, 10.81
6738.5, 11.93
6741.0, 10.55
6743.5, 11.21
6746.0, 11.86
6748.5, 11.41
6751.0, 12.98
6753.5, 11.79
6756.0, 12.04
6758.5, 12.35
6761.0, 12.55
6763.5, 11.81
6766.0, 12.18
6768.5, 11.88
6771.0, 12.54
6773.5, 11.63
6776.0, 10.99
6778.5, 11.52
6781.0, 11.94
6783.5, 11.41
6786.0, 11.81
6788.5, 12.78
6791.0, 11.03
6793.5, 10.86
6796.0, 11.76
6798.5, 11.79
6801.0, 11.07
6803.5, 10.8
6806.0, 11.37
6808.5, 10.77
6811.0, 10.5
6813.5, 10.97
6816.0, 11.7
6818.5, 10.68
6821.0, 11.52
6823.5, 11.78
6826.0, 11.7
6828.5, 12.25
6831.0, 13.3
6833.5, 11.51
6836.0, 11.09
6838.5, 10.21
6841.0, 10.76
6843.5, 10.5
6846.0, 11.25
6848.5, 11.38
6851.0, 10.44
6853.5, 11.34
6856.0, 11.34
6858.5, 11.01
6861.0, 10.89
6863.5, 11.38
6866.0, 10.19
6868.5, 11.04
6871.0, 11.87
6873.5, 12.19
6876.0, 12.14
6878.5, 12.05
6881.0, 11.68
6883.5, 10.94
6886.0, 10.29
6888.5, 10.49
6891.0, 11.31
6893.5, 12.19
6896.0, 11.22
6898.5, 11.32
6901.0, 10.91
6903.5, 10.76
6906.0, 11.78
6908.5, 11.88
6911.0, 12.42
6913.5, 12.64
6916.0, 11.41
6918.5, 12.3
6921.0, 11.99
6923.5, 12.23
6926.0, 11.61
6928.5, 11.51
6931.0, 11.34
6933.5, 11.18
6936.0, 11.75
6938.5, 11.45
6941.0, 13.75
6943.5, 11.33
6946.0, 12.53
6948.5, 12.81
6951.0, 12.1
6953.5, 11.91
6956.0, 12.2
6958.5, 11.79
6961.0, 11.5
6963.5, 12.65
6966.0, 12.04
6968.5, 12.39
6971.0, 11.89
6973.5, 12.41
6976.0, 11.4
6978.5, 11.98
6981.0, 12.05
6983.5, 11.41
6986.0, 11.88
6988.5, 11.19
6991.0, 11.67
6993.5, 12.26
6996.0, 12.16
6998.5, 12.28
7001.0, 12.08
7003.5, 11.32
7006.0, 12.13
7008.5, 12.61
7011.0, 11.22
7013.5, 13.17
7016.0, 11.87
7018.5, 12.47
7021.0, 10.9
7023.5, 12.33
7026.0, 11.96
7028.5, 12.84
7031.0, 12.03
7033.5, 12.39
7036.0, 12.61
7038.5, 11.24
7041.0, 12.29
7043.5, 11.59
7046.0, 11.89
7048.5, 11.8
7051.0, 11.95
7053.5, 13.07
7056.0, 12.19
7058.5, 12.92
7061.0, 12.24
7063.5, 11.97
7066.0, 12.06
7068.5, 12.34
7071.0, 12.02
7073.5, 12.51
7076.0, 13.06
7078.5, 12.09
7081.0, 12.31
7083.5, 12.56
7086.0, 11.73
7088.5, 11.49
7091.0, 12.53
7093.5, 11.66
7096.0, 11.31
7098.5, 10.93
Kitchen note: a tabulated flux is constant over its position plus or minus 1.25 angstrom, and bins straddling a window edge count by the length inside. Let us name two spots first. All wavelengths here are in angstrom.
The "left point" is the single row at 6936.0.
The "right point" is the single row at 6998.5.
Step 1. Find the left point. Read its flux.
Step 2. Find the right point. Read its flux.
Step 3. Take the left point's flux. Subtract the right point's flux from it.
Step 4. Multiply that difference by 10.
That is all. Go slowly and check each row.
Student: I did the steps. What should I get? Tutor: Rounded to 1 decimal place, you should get -5.3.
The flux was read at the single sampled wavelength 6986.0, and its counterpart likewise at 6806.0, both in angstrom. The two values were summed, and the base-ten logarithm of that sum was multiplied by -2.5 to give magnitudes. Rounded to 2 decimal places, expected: -3.42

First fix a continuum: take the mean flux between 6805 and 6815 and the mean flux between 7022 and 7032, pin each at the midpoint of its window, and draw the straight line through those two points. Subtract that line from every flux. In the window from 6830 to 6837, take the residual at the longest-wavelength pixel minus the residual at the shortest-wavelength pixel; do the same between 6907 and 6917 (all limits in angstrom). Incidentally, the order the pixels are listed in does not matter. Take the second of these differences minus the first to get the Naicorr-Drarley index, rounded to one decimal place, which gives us 1.7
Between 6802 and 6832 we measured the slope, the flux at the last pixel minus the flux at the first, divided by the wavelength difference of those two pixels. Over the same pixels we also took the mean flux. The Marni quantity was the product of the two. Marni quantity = 1.0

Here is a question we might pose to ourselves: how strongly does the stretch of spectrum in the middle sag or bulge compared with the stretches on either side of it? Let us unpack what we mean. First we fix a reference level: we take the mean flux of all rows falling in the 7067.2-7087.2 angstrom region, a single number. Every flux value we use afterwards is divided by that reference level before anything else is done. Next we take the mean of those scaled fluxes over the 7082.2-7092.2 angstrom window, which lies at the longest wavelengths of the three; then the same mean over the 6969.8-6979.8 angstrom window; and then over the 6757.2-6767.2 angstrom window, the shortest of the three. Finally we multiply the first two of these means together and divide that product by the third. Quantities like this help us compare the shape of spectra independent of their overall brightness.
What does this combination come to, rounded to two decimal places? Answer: 0.96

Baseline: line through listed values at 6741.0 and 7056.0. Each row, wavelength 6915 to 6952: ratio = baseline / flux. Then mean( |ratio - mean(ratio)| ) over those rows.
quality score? 0.042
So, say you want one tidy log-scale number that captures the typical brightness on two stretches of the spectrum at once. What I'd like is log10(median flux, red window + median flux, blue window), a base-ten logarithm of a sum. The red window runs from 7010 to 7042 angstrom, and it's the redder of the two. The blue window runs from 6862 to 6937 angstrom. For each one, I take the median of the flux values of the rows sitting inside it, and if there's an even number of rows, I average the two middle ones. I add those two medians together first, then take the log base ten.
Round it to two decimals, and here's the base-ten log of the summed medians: 1.38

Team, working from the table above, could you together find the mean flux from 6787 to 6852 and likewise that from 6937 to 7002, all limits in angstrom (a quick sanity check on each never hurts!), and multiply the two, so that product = 136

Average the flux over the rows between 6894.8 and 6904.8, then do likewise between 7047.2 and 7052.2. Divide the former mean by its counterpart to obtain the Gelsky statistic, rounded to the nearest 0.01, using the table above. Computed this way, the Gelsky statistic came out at 0.93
